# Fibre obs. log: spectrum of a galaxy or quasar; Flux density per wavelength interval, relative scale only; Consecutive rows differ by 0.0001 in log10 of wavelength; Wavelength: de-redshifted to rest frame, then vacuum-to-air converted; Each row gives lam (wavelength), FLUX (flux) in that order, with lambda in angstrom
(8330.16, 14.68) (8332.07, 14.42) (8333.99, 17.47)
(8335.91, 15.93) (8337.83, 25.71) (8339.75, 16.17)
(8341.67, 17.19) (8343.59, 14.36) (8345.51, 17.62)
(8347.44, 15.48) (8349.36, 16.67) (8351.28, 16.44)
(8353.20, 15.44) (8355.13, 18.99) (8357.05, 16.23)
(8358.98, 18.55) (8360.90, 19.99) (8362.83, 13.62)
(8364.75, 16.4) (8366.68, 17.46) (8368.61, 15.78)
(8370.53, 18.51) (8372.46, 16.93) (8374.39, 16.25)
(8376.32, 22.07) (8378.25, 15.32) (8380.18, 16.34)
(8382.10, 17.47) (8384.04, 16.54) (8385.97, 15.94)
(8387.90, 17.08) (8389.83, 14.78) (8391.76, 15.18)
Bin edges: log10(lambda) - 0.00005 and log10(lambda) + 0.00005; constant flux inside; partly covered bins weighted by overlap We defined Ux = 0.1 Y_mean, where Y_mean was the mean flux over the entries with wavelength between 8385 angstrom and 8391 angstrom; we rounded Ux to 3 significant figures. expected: 1.59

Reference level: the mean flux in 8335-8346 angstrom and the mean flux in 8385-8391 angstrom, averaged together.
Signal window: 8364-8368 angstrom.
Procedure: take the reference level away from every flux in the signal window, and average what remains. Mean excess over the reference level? 0.0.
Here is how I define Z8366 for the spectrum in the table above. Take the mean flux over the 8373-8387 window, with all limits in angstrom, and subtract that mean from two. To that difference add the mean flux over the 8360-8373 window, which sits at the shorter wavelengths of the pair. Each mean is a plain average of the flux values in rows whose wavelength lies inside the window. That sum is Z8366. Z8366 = 1.8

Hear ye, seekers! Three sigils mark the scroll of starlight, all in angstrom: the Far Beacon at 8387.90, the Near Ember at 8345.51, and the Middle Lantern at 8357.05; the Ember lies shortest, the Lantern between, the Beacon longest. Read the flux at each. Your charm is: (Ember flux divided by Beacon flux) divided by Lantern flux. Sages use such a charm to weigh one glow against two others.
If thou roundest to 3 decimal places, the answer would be 0.064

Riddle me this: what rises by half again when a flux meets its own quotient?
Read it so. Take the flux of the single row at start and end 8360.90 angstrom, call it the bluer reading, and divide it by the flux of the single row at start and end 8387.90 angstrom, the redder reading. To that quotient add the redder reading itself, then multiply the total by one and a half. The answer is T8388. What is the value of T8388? 27.4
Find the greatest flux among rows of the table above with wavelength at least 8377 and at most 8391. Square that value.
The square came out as 305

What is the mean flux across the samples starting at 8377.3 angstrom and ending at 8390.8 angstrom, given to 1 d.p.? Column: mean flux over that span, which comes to 16.2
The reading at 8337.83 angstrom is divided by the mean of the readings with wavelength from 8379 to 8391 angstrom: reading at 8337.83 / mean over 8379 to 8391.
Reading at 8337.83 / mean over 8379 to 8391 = 1.57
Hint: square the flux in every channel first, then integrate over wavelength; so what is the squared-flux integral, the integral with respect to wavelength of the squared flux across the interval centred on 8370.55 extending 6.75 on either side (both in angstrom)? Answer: 4247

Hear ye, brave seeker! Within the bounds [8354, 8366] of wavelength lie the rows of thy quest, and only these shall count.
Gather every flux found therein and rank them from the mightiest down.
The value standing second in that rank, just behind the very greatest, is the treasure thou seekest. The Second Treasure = 18.99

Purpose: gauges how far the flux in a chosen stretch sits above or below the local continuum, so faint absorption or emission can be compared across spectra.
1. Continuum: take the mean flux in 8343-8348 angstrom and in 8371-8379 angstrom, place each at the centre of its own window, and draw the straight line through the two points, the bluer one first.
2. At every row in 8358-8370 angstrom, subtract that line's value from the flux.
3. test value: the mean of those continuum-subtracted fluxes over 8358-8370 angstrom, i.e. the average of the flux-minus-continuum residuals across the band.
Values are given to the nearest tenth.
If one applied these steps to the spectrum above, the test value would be 0.0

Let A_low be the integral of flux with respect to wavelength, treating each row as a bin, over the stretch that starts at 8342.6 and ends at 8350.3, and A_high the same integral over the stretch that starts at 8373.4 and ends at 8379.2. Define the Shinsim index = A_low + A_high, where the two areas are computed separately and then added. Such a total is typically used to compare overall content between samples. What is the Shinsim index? 227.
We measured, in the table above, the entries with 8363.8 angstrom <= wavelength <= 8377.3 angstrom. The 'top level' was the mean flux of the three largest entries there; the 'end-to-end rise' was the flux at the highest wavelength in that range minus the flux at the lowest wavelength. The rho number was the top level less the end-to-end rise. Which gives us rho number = 13.7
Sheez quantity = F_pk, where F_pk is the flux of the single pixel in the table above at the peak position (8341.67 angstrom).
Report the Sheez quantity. 17.19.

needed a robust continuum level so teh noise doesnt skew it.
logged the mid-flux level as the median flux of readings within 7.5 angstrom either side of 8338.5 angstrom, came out 16.7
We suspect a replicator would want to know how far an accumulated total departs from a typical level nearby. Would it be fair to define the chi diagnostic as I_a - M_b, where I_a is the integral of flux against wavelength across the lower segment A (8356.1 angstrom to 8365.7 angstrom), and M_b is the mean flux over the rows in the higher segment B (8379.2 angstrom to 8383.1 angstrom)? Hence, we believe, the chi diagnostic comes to 146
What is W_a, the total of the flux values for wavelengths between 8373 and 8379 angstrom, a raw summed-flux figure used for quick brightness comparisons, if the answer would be 53.6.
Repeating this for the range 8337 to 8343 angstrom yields 59.1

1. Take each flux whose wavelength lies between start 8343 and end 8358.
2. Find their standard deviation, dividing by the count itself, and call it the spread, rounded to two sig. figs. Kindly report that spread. 1.3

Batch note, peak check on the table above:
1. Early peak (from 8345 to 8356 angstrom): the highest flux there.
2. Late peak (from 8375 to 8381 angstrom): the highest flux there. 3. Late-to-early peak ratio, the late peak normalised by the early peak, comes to 1.16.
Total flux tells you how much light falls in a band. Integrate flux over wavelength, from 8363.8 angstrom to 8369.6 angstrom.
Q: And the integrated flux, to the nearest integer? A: 96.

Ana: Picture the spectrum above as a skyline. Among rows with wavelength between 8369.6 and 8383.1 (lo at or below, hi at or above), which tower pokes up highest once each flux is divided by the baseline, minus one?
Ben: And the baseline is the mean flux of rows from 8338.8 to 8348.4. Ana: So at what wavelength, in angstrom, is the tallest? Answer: 8376.32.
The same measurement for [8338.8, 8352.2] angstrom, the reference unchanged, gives 8345.51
